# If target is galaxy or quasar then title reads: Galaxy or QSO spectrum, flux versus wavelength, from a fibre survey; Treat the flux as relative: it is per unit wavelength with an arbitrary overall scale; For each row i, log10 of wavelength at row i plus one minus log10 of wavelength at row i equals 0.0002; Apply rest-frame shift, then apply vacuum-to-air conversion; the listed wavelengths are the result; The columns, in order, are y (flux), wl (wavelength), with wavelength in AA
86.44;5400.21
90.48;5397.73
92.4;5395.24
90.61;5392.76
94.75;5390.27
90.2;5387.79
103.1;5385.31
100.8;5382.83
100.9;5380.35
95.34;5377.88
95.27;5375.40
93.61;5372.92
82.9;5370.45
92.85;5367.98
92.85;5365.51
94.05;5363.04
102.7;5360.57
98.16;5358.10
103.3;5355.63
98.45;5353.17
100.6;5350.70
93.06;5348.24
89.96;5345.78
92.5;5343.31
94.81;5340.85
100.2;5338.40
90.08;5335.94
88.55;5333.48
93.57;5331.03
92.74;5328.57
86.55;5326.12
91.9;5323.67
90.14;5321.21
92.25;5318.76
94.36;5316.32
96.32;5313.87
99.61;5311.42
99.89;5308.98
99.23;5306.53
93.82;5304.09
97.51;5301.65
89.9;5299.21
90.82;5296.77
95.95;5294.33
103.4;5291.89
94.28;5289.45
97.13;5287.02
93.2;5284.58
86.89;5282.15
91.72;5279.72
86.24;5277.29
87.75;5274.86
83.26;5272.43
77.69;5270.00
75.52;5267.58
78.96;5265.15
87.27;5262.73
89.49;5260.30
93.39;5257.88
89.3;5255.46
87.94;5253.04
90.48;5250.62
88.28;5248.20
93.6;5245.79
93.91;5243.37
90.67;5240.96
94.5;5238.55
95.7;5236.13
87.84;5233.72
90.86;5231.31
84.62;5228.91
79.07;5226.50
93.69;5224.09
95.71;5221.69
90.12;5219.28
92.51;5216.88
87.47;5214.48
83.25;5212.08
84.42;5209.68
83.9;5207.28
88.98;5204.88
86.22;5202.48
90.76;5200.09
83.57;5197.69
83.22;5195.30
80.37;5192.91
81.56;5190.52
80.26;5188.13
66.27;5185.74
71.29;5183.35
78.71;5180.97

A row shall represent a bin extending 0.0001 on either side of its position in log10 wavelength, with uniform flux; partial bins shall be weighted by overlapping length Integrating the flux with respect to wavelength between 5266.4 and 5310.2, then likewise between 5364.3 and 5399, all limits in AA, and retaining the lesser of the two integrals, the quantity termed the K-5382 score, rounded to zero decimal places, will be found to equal 3262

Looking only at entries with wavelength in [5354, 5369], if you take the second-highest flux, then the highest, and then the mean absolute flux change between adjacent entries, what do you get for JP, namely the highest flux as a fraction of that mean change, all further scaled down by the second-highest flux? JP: 0.26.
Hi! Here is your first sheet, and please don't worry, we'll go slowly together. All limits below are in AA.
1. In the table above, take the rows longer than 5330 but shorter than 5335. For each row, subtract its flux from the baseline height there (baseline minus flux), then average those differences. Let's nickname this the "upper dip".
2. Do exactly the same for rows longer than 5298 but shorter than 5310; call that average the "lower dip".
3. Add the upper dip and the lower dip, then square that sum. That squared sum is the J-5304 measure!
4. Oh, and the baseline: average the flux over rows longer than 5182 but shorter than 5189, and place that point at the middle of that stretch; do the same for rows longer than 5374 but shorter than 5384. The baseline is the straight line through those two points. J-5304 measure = 49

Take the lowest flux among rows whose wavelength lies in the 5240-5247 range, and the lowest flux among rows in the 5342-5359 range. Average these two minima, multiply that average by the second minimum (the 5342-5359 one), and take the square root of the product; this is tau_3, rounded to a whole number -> 90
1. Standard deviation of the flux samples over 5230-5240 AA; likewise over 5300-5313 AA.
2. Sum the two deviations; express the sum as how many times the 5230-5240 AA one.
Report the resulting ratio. 1.7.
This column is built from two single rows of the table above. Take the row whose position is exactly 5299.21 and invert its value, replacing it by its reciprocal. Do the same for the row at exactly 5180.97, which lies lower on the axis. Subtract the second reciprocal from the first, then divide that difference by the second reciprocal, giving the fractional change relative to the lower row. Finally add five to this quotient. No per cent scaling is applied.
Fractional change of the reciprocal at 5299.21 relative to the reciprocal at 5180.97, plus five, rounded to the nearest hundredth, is 4.88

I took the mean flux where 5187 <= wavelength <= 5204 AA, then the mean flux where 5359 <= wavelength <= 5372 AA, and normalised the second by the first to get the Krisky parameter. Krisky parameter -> 1.11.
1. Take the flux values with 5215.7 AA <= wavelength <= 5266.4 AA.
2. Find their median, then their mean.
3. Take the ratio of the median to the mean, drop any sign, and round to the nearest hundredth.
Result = 1.01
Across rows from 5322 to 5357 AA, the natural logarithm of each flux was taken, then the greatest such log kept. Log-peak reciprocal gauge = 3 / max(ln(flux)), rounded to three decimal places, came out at 0.647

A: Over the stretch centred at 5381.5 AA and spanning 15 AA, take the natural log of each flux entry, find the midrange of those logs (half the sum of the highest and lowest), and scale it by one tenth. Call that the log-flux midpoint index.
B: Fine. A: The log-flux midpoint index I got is 0.457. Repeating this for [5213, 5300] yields 0.448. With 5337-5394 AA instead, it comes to 0.453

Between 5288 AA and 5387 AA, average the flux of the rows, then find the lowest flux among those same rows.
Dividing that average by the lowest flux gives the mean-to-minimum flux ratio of 1.15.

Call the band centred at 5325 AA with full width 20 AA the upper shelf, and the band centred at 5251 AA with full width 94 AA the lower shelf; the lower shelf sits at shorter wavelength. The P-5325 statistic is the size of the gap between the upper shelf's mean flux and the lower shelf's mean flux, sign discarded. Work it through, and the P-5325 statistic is 2.0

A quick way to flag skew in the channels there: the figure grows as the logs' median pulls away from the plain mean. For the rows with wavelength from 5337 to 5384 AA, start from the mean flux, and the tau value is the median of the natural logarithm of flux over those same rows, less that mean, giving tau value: -91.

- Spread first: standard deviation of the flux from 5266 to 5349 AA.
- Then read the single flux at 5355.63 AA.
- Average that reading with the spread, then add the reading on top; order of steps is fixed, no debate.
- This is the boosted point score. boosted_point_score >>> 158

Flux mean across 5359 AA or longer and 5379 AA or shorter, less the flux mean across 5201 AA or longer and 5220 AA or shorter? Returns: 6.6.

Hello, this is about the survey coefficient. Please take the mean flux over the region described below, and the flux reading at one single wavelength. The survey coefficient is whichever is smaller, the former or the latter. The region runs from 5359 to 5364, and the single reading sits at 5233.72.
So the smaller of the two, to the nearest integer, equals 88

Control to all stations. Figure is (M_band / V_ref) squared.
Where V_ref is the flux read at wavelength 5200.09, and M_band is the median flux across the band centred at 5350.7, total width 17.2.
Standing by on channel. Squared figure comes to 1.17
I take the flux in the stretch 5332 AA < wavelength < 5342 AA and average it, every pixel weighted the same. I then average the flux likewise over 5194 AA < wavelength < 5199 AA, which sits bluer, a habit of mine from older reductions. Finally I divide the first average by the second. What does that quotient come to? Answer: 1.12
